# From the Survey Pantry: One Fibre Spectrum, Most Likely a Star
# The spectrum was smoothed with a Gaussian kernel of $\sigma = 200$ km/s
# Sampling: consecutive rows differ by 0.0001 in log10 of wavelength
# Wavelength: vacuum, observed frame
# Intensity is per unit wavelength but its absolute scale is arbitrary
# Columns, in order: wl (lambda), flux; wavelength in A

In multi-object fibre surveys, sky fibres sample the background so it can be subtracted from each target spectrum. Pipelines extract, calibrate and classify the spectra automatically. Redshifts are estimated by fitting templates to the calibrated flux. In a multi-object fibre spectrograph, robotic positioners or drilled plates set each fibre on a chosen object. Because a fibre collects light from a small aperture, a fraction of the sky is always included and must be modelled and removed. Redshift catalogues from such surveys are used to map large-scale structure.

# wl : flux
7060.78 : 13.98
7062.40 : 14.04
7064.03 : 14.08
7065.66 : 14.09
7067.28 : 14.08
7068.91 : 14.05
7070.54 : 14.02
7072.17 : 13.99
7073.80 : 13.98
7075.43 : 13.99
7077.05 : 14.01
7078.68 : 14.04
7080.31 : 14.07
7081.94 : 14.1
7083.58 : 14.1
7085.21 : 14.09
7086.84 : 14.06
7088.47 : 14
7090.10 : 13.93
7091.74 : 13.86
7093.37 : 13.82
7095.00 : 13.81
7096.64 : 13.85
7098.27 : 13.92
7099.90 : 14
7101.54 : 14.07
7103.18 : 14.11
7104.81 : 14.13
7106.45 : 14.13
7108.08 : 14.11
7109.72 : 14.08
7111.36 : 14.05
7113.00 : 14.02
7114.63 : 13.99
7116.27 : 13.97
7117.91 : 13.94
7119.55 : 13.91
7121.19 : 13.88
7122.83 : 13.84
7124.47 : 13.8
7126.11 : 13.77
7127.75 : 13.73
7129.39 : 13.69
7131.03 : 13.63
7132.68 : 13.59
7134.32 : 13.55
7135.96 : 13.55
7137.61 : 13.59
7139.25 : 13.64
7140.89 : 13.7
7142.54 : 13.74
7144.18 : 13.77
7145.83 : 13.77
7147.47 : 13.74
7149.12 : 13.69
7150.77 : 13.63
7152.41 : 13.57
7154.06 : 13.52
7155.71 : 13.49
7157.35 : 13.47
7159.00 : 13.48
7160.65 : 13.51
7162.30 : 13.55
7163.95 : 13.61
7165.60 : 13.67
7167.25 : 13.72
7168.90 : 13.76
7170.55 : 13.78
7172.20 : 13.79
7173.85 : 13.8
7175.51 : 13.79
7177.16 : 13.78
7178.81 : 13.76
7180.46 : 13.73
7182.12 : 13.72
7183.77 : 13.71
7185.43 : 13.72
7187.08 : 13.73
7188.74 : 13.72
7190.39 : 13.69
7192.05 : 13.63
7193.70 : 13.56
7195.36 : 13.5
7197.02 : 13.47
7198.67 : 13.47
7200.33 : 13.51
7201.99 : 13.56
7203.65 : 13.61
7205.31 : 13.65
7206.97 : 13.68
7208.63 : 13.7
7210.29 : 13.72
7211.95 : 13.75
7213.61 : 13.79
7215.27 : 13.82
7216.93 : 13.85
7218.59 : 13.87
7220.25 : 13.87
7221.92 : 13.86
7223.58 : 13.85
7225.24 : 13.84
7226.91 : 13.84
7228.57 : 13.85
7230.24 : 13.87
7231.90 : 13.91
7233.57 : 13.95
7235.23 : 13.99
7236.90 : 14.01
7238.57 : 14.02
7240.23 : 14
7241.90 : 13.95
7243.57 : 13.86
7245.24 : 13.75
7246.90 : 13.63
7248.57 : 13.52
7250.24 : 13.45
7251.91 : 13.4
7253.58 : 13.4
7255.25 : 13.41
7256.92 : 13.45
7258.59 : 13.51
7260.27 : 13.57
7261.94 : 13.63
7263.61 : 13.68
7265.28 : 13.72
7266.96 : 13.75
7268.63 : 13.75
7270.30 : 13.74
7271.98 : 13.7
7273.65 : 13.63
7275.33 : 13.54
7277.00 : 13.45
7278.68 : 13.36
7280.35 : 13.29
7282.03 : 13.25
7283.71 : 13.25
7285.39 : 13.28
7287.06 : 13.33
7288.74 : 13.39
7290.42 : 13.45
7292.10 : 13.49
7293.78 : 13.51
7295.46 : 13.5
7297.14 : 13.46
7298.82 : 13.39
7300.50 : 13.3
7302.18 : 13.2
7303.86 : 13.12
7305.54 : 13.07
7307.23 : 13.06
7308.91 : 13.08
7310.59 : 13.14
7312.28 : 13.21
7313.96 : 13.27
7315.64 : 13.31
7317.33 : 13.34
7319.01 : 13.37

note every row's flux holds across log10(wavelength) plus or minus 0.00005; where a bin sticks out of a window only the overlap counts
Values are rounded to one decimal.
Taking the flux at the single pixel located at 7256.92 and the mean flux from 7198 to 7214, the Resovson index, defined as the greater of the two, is 13.6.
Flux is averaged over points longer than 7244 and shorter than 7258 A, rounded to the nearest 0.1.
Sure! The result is 13.5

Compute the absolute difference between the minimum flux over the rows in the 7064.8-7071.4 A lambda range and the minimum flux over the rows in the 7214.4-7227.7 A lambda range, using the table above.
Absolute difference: 0.20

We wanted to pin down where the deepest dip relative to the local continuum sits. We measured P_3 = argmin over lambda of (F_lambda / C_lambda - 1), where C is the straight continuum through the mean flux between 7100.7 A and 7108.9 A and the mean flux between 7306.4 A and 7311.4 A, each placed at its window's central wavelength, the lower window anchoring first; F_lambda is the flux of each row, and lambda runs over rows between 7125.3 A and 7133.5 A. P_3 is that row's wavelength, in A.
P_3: 7132.68 A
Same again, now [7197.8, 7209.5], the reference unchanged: 7198.67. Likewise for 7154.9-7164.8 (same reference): 7157.35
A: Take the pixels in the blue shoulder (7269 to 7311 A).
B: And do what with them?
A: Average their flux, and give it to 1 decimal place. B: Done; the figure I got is 13.4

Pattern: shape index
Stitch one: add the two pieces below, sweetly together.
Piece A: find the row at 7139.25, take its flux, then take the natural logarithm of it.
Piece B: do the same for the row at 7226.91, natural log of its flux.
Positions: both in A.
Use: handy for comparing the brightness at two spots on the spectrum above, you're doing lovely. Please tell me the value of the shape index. 5.24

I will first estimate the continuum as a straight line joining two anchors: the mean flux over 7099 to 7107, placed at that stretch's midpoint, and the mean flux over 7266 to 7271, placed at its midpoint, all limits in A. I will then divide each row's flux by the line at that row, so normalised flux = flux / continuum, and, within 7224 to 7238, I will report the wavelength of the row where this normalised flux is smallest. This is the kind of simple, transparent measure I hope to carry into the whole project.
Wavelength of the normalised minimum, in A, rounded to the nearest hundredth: 7225.24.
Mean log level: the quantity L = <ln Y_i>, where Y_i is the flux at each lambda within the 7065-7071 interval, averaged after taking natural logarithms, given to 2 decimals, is 2.64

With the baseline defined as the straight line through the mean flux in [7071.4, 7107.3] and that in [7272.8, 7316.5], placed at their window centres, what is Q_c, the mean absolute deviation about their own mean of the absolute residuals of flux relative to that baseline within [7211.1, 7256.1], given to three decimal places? 0.116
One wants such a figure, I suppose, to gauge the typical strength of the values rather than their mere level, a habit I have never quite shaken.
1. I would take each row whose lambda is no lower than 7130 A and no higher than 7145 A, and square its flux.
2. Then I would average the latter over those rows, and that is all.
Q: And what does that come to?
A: 186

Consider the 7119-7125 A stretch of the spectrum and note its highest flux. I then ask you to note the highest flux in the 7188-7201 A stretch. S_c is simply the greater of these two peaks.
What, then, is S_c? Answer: 13.9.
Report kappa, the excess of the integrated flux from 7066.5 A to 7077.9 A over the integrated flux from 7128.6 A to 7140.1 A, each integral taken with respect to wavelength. 3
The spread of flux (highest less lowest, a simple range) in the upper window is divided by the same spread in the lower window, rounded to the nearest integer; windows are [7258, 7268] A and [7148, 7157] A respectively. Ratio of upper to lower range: 1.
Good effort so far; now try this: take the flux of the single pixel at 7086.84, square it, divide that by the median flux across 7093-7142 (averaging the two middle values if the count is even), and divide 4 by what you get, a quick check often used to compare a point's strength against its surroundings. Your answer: 0.281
